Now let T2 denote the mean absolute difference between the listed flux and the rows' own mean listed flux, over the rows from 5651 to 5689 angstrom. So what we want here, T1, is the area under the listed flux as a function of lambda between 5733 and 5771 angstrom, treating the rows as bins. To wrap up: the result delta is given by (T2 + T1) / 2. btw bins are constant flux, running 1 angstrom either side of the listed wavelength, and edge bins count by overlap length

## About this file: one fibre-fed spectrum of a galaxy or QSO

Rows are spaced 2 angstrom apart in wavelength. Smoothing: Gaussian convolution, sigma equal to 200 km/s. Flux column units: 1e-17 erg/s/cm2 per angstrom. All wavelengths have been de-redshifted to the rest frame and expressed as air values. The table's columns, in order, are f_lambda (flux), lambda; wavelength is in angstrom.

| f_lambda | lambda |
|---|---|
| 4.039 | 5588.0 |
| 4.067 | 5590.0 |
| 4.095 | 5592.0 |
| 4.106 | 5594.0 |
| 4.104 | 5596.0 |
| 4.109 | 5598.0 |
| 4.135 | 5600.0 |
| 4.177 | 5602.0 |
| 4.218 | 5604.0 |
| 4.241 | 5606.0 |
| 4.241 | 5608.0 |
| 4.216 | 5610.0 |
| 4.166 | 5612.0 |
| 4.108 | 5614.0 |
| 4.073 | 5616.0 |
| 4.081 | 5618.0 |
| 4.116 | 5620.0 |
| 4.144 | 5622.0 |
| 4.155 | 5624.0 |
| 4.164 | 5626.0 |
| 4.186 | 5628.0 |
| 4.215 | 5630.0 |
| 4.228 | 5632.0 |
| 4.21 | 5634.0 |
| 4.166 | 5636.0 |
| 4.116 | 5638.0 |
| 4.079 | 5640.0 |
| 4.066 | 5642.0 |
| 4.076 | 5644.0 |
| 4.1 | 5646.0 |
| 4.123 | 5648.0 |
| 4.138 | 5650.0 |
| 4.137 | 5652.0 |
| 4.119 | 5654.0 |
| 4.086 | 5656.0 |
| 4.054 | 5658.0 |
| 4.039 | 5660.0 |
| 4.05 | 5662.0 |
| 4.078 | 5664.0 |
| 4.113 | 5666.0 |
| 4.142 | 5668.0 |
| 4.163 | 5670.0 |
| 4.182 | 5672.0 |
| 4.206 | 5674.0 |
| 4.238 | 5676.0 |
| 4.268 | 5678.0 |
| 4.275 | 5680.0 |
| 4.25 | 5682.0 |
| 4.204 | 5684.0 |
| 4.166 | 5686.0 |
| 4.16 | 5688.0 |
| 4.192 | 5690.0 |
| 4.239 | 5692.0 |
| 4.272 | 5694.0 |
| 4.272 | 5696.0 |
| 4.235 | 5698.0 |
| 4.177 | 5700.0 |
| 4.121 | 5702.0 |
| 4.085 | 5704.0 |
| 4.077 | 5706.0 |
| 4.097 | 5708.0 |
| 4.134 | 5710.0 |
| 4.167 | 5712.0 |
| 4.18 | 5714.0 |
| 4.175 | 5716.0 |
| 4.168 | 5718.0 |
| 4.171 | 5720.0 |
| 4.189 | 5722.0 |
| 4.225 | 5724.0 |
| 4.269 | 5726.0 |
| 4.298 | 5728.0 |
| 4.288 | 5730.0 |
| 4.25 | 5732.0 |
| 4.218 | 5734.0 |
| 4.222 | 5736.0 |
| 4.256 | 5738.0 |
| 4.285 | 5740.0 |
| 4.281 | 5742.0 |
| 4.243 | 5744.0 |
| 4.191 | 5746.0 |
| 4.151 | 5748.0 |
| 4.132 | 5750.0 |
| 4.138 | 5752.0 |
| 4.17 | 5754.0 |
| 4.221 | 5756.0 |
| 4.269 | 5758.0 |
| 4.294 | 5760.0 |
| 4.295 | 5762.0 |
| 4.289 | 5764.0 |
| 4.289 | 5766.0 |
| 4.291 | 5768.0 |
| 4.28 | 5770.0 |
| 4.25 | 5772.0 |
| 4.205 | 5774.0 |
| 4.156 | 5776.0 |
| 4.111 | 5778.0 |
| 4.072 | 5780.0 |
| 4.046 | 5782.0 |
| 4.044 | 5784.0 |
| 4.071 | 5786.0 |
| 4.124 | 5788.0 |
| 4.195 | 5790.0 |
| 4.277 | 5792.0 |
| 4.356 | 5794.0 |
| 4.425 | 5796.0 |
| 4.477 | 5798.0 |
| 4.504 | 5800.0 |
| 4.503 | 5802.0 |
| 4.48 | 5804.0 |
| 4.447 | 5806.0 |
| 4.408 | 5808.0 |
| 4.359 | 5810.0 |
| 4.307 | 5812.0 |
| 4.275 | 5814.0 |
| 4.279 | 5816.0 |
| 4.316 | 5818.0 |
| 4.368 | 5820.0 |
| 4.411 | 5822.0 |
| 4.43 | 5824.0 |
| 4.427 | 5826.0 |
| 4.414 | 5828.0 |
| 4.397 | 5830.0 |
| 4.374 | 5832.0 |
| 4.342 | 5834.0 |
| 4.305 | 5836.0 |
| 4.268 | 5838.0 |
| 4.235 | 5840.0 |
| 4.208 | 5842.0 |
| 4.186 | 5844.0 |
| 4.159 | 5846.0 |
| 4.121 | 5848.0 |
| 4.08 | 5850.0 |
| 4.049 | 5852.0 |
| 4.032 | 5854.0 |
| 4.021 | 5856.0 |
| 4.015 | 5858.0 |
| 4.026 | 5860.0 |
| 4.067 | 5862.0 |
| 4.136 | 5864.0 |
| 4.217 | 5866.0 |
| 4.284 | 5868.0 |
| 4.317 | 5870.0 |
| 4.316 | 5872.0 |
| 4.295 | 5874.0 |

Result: 80.5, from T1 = 161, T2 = 0.060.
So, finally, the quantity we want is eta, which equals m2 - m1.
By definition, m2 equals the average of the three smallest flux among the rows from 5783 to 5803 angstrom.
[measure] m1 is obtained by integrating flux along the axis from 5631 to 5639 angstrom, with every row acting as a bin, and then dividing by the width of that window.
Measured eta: -0.1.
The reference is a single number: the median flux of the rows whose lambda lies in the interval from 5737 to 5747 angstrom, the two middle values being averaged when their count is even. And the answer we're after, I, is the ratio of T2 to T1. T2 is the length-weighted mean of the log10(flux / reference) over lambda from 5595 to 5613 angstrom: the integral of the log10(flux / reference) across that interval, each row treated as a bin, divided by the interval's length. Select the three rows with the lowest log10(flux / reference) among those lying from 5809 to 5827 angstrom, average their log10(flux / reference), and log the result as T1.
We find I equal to -2.54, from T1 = 0.003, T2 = -0.008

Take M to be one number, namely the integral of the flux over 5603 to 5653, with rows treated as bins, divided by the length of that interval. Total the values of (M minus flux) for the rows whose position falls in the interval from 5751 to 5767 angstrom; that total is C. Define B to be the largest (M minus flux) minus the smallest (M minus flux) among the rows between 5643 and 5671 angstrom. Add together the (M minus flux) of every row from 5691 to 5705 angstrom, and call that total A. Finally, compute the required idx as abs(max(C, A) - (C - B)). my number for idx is 0.5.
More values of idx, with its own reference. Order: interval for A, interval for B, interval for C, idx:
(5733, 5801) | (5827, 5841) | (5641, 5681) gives 0.2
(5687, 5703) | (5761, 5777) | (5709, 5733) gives 0.4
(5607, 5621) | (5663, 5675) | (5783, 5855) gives 5.4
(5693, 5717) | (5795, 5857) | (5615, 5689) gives 0.5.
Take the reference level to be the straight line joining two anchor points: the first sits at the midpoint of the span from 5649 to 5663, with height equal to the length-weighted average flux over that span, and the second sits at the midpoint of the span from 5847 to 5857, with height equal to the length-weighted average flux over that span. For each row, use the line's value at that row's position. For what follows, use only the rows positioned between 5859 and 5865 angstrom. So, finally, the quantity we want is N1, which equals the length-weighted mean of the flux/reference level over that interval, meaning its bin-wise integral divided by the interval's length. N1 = 1.00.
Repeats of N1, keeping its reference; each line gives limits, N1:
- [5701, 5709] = 1.00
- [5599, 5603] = 1.01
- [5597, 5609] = 1.02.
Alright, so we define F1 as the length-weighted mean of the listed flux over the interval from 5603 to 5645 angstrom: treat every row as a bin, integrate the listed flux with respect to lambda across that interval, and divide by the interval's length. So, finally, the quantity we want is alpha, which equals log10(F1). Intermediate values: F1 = 4.16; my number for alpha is 0.619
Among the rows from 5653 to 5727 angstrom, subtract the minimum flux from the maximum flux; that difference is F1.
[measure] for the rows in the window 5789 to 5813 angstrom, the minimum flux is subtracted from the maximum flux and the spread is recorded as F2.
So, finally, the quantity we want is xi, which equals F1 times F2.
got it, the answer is 0.07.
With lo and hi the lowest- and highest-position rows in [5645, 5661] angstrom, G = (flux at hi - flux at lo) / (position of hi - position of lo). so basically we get -0.004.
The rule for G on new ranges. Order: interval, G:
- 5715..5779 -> -0.001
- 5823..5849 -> -0.013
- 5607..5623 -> -0.007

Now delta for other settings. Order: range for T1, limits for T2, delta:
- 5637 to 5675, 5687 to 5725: 78.1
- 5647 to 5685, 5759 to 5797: 78.9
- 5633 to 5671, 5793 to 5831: 78.1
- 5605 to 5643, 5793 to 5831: 79.0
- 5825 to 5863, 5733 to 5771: 79.8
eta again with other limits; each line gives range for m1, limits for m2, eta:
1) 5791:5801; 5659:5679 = -0.4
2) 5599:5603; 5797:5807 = 0.3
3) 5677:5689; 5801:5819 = 0.1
